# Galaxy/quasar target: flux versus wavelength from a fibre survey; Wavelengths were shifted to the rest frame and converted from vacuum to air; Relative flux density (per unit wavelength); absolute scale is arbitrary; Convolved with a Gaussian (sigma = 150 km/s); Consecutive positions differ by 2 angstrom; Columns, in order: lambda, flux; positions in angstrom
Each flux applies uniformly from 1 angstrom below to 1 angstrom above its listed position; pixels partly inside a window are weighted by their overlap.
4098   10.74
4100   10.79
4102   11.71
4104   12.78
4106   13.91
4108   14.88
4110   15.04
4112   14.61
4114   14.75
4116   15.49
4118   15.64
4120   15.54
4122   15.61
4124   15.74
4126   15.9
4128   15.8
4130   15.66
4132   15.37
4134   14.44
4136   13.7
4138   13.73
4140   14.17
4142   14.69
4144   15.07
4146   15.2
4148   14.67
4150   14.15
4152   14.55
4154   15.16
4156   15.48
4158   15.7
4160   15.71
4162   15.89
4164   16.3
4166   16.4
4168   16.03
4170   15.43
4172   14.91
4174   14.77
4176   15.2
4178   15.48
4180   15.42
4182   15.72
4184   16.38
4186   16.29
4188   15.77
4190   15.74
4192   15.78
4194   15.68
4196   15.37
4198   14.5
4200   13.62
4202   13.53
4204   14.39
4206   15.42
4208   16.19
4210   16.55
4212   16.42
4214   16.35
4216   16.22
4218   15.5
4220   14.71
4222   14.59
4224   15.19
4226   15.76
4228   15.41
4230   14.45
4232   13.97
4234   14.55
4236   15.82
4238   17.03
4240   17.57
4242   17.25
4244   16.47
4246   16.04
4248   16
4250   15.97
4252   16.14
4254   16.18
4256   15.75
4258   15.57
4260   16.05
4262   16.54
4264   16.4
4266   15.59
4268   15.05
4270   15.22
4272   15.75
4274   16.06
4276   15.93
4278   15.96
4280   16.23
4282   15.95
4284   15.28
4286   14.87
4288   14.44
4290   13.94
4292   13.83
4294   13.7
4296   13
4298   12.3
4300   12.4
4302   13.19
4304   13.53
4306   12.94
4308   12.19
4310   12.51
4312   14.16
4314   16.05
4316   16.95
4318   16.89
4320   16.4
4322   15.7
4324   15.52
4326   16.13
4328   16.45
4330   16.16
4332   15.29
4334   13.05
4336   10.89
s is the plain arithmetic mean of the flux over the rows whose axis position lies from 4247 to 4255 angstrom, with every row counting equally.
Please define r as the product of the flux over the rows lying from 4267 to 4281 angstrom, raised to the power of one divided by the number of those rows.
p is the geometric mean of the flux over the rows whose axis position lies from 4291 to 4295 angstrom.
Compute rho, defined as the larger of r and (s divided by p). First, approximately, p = 13.8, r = 15.7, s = 16.1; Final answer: 15.7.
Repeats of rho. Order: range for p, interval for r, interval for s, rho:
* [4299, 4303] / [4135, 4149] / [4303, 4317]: 14.5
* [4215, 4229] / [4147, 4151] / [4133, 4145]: 14.4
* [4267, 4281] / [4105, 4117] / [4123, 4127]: 14.8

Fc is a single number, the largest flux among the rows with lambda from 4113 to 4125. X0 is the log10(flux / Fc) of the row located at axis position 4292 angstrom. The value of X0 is -0.06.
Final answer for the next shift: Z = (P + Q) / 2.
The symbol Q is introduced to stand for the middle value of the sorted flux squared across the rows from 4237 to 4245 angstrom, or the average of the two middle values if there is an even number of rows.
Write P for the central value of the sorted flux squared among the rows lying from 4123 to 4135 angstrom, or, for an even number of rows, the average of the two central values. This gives 270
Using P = 246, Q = 294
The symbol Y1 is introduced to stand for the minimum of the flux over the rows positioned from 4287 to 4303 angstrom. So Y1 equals 12.3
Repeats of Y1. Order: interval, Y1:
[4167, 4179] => 14.77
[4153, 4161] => 15.16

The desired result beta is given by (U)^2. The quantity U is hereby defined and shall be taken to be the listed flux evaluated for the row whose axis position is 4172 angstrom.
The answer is 222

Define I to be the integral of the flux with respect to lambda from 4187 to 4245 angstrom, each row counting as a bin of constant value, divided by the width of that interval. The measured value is 15.5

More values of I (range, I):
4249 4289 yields 15.7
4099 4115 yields 13.6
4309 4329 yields 15.7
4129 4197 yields 15.3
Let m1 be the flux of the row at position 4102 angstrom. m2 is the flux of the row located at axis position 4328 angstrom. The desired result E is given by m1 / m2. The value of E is 0.71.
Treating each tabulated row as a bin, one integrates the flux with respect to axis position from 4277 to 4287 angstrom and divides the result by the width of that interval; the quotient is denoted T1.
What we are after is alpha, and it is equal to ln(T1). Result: 2.75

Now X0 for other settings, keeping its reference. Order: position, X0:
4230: -0.04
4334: -0.08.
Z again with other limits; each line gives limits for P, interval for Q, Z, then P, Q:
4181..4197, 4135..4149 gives 232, 248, 215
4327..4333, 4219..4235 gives 238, 261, 215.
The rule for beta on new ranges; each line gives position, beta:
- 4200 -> 186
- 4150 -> 200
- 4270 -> 232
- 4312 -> 201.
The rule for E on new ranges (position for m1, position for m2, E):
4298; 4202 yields 0.91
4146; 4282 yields 0.95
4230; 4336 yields 1.33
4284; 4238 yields 0.90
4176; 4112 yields 1.04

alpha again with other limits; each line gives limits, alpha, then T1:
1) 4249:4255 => 2.78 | 16.1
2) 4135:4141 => 2.63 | 13.9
